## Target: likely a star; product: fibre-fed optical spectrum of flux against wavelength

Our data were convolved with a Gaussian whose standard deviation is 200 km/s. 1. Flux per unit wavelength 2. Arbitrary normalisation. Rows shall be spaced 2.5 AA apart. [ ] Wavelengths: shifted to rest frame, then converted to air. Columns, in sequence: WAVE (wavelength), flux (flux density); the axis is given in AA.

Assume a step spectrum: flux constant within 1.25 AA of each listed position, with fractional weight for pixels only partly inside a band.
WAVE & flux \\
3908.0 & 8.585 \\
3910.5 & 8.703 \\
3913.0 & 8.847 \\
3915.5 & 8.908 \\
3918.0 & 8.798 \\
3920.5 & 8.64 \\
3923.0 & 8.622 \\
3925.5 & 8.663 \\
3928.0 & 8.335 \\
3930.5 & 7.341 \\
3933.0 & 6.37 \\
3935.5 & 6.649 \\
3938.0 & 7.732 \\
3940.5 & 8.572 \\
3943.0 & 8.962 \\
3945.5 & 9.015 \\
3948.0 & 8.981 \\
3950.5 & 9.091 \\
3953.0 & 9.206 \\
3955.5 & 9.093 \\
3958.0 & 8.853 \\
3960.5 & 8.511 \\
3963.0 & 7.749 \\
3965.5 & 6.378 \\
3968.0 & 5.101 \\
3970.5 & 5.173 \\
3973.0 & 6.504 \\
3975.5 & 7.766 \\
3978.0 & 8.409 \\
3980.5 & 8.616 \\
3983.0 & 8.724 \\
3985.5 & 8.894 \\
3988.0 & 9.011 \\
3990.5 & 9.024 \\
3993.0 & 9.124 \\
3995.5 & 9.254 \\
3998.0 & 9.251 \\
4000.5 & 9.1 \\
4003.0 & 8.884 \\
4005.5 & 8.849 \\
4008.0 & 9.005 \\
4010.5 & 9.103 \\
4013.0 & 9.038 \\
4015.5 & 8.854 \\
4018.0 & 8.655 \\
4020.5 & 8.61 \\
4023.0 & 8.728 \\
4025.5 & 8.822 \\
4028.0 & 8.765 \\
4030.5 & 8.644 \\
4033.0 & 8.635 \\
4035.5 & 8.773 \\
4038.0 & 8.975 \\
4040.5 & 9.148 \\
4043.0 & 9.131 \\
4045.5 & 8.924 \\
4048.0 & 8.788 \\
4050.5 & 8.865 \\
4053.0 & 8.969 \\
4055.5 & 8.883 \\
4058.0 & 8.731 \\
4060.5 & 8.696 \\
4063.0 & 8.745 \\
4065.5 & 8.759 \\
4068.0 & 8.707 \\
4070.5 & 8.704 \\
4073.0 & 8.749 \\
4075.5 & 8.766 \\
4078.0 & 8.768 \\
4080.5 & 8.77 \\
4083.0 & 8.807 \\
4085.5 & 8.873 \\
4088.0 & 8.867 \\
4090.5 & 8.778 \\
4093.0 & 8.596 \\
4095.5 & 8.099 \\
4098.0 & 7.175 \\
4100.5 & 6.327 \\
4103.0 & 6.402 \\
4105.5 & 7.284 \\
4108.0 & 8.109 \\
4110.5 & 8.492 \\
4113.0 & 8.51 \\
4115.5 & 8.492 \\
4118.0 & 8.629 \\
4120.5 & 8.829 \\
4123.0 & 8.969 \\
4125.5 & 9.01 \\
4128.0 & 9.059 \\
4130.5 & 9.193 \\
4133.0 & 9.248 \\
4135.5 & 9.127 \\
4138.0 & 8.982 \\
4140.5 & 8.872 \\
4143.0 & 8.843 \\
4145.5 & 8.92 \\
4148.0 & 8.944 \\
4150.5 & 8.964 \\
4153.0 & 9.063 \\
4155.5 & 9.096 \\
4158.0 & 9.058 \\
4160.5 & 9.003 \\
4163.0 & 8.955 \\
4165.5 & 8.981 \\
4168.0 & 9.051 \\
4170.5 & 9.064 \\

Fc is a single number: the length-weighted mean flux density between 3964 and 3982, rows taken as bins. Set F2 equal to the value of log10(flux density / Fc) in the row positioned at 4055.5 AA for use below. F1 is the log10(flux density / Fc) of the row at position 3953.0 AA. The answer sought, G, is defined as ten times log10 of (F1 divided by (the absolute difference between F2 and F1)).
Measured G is 9.1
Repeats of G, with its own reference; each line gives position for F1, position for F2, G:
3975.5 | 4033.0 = 0.5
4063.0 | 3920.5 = 13.0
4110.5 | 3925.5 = 10.2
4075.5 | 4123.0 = 10.2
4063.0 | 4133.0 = 6.3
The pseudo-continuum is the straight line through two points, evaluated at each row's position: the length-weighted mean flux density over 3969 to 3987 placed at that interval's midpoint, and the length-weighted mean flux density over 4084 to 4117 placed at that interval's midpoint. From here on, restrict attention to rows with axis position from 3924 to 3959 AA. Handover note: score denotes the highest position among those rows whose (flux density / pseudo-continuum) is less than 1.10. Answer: 3938.0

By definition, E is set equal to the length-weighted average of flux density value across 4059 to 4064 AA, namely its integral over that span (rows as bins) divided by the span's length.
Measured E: 8.72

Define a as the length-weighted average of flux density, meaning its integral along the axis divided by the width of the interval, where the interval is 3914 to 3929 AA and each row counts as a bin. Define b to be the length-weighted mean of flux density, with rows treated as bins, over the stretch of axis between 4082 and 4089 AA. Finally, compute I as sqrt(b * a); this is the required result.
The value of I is 8.76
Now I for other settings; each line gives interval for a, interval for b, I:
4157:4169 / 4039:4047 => 9.03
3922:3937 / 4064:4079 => 8.18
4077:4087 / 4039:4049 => 8.90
